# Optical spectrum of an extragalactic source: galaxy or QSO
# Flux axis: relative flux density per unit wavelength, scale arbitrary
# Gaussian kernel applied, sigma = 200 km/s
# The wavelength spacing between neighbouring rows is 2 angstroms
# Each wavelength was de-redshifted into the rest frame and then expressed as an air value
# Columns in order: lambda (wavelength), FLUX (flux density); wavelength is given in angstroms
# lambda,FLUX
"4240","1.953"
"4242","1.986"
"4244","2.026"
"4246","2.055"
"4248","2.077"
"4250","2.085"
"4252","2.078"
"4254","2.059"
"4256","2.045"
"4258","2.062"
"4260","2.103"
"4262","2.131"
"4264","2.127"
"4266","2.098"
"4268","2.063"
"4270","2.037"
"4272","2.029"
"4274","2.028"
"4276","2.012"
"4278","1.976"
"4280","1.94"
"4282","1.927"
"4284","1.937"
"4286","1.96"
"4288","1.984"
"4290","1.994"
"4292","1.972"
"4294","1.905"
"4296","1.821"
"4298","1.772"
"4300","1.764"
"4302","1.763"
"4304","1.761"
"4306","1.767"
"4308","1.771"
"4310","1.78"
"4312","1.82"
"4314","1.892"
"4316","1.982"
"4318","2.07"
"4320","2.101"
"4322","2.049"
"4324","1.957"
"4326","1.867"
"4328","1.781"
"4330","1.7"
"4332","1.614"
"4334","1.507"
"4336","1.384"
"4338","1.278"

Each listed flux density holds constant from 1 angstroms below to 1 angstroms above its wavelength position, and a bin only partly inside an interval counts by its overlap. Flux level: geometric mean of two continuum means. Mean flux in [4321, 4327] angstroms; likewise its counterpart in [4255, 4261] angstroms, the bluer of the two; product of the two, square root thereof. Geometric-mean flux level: 2.01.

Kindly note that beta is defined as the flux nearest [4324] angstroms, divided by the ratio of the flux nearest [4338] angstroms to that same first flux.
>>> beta 3.0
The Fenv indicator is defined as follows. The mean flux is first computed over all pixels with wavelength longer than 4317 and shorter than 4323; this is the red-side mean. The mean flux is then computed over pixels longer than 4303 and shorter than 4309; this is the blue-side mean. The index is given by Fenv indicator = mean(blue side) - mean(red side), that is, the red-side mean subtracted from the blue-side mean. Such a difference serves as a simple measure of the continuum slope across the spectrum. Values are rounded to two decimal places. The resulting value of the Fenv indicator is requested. -0.31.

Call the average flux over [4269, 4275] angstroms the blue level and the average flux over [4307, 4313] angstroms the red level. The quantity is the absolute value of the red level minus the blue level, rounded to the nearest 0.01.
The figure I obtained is 0.24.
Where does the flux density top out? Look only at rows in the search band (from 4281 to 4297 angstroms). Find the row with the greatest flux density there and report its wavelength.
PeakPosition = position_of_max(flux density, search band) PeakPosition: 4290 angstroms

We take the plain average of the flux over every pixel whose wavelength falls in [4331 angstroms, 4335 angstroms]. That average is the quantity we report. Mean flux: 1.56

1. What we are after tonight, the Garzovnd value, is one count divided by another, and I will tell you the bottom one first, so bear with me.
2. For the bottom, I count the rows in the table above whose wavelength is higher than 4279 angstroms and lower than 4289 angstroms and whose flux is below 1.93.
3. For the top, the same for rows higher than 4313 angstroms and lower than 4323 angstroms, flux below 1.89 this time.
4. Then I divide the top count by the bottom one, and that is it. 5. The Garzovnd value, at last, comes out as 0.0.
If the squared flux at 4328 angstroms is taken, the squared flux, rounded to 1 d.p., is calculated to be 3.2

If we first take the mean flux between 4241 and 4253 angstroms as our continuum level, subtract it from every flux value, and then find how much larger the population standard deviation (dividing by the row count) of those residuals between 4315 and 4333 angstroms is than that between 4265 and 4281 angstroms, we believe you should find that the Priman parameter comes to 0.12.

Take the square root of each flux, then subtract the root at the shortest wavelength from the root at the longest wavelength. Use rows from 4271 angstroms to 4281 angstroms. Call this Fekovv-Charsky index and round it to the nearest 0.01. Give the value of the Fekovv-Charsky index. -0.03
